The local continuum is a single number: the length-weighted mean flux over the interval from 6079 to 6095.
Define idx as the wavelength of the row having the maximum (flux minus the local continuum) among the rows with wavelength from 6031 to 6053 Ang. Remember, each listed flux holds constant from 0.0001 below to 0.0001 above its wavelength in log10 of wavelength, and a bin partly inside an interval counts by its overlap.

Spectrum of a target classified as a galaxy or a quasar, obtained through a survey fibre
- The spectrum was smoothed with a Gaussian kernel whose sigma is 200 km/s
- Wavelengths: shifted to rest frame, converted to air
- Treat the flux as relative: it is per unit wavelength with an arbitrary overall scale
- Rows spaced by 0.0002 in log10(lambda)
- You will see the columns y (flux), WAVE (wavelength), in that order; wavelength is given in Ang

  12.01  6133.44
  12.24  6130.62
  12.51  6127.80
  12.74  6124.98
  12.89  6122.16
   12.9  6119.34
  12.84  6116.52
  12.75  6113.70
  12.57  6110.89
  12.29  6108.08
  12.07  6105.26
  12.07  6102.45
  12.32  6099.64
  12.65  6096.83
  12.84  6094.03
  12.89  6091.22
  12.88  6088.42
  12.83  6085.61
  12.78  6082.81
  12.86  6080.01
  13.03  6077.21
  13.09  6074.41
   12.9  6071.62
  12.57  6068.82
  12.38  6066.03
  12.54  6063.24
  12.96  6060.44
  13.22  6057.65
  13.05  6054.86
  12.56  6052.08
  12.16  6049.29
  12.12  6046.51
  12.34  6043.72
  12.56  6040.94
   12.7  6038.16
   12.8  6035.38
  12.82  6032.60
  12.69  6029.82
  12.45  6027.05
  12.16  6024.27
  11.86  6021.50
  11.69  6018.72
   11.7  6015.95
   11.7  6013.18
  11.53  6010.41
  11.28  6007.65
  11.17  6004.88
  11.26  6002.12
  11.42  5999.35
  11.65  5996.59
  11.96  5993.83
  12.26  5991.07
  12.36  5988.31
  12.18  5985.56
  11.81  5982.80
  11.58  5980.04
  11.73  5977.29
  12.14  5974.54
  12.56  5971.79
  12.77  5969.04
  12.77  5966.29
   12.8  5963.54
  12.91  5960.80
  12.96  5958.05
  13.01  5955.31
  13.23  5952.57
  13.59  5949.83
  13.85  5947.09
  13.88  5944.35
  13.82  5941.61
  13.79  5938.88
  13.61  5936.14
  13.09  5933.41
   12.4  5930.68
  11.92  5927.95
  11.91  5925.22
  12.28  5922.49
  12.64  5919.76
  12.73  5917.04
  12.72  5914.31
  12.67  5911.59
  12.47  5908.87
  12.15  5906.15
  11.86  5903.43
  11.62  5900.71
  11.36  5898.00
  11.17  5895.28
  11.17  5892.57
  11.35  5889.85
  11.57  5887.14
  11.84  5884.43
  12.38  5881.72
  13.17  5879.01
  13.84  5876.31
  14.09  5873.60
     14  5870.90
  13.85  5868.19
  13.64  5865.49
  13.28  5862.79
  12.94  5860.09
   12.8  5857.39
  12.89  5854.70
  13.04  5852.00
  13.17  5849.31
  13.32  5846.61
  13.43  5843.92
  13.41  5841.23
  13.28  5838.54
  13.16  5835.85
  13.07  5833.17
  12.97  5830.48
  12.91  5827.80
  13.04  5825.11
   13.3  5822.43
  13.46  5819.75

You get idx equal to 6032.60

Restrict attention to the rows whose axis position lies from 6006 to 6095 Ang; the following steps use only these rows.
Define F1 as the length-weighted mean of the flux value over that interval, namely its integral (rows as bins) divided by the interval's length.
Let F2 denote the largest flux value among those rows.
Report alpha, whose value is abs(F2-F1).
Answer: 0.7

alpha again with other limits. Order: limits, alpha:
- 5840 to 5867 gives 0.4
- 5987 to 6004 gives 0.6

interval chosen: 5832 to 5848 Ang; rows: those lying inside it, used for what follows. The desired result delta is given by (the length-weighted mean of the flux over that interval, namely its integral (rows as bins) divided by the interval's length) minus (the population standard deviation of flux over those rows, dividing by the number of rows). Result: 13.2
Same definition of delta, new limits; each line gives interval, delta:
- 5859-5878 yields 13.3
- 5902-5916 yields 12.1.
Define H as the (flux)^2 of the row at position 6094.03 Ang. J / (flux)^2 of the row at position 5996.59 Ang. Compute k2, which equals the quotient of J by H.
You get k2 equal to 0.82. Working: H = 165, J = 136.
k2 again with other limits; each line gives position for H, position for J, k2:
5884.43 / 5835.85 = 1.24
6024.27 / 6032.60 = 1.11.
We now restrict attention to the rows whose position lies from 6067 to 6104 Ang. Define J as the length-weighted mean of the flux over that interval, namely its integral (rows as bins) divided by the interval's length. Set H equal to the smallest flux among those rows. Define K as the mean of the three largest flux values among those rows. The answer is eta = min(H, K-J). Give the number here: 0.27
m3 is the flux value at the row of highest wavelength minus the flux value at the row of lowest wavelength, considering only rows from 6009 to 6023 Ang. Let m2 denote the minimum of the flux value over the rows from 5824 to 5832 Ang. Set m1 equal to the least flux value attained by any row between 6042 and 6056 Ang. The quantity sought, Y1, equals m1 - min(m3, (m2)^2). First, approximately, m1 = 12.12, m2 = 12.91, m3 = 0.3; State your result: 11.8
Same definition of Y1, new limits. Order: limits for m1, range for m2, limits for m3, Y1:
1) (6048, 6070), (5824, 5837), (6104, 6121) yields 11.3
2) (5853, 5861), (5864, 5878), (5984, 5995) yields 13.0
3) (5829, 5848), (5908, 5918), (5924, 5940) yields 11.1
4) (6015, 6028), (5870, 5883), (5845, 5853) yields 12.0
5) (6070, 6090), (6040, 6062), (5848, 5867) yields 12.3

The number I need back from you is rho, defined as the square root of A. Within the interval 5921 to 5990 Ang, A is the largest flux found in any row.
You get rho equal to 3.726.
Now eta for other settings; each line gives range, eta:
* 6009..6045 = 0.54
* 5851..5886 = 0.78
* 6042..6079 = 0.43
